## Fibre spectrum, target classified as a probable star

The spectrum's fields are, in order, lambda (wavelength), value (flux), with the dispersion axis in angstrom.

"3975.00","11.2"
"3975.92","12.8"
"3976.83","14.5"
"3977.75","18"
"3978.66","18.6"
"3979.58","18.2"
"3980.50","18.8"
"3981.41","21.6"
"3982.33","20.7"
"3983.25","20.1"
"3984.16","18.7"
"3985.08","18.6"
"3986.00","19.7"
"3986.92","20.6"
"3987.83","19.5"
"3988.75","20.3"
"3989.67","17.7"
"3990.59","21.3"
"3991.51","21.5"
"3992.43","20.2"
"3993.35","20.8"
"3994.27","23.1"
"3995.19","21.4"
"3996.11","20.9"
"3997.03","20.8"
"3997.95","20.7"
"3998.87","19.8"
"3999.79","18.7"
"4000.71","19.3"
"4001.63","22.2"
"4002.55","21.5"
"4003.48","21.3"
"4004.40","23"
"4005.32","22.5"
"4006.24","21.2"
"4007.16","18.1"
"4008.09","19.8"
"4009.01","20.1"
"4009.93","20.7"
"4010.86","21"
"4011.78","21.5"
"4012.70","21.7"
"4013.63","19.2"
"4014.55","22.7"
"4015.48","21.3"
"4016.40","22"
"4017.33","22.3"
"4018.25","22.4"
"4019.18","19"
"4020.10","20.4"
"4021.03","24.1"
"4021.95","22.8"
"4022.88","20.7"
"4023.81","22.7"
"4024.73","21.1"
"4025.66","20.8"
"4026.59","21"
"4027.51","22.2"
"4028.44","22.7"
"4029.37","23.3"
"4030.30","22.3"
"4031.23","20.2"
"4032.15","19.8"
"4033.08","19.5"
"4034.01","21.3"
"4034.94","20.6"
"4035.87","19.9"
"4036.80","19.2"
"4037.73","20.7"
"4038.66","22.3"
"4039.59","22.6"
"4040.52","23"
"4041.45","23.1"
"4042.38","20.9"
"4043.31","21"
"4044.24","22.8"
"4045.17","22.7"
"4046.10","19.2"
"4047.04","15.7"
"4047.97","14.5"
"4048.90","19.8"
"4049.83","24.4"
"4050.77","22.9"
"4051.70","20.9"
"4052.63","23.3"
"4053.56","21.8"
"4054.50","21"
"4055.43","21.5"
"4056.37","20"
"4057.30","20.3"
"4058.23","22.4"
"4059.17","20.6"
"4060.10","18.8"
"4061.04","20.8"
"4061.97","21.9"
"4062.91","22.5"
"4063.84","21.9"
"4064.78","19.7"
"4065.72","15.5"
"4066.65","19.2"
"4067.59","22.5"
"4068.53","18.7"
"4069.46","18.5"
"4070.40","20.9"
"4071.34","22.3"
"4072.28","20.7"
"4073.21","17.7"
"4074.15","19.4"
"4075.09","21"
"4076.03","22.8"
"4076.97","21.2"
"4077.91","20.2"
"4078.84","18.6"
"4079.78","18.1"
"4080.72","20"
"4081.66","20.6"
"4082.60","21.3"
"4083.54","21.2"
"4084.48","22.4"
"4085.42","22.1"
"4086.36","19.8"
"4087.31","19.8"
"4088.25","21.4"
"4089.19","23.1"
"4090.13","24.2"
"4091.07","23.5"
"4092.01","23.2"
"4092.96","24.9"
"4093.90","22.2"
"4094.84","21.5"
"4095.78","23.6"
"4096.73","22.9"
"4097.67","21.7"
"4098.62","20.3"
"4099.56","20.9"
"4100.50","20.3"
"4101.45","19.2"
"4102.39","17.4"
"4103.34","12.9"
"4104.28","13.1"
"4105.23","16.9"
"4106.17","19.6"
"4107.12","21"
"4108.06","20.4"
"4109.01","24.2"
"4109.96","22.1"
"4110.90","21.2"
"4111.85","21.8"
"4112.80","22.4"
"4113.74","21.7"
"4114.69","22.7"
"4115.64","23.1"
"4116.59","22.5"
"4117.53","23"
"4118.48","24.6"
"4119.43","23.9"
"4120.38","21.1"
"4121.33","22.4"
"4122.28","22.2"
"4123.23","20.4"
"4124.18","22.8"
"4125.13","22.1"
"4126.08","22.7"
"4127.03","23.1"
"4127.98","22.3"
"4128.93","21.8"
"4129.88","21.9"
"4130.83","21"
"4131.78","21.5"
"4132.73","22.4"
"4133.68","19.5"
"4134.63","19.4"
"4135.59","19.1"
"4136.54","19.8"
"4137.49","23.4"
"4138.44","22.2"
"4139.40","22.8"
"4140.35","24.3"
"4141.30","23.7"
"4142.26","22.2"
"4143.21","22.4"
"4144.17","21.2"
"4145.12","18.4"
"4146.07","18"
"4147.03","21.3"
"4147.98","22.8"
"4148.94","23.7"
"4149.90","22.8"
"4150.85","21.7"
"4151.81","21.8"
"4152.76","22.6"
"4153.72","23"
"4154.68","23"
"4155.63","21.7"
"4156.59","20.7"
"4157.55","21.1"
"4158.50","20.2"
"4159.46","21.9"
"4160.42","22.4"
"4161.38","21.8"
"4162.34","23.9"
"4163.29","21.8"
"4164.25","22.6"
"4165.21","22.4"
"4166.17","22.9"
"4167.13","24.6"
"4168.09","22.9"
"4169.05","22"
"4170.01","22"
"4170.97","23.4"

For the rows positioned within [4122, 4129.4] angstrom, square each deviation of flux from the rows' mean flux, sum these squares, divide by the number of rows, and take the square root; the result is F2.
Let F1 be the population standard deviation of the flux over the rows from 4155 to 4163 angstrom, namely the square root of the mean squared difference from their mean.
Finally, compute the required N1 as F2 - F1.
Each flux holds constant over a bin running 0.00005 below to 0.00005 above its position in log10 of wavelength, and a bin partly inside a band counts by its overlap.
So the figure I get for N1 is -0.3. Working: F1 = 1.1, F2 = 0.8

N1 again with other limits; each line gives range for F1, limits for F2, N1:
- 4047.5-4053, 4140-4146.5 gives -1.0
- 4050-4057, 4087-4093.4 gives 0.5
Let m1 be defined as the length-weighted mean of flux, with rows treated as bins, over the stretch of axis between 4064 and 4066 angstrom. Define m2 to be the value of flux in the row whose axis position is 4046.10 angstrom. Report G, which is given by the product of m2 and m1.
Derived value 353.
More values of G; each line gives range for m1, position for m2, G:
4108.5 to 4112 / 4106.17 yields 438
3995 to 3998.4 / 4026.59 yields 439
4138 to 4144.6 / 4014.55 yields 515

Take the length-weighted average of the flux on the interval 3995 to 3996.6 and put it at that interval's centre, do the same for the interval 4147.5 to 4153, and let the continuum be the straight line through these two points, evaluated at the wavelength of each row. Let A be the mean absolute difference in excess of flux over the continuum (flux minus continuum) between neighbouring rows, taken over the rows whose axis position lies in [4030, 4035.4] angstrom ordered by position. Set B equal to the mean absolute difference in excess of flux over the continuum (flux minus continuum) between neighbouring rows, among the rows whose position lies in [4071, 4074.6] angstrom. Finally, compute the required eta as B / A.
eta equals 2.0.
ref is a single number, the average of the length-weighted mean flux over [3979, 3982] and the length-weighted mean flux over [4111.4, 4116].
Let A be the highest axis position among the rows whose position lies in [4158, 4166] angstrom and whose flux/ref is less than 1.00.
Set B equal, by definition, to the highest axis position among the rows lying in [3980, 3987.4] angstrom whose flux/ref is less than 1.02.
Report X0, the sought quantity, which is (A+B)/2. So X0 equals 4072.7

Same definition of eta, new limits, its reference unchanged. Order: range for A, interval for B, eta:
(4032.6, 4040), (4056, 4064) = 1.2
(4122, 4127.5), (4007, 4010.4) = 0.7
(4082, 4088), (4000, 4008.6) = 1.9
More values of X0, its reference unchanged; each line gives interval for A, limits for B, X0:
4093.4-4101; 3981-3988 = 4044.2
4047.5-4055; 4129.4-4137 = 4094.1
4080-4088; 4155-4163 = 4122.9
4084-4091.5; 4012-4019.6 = 4053.2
